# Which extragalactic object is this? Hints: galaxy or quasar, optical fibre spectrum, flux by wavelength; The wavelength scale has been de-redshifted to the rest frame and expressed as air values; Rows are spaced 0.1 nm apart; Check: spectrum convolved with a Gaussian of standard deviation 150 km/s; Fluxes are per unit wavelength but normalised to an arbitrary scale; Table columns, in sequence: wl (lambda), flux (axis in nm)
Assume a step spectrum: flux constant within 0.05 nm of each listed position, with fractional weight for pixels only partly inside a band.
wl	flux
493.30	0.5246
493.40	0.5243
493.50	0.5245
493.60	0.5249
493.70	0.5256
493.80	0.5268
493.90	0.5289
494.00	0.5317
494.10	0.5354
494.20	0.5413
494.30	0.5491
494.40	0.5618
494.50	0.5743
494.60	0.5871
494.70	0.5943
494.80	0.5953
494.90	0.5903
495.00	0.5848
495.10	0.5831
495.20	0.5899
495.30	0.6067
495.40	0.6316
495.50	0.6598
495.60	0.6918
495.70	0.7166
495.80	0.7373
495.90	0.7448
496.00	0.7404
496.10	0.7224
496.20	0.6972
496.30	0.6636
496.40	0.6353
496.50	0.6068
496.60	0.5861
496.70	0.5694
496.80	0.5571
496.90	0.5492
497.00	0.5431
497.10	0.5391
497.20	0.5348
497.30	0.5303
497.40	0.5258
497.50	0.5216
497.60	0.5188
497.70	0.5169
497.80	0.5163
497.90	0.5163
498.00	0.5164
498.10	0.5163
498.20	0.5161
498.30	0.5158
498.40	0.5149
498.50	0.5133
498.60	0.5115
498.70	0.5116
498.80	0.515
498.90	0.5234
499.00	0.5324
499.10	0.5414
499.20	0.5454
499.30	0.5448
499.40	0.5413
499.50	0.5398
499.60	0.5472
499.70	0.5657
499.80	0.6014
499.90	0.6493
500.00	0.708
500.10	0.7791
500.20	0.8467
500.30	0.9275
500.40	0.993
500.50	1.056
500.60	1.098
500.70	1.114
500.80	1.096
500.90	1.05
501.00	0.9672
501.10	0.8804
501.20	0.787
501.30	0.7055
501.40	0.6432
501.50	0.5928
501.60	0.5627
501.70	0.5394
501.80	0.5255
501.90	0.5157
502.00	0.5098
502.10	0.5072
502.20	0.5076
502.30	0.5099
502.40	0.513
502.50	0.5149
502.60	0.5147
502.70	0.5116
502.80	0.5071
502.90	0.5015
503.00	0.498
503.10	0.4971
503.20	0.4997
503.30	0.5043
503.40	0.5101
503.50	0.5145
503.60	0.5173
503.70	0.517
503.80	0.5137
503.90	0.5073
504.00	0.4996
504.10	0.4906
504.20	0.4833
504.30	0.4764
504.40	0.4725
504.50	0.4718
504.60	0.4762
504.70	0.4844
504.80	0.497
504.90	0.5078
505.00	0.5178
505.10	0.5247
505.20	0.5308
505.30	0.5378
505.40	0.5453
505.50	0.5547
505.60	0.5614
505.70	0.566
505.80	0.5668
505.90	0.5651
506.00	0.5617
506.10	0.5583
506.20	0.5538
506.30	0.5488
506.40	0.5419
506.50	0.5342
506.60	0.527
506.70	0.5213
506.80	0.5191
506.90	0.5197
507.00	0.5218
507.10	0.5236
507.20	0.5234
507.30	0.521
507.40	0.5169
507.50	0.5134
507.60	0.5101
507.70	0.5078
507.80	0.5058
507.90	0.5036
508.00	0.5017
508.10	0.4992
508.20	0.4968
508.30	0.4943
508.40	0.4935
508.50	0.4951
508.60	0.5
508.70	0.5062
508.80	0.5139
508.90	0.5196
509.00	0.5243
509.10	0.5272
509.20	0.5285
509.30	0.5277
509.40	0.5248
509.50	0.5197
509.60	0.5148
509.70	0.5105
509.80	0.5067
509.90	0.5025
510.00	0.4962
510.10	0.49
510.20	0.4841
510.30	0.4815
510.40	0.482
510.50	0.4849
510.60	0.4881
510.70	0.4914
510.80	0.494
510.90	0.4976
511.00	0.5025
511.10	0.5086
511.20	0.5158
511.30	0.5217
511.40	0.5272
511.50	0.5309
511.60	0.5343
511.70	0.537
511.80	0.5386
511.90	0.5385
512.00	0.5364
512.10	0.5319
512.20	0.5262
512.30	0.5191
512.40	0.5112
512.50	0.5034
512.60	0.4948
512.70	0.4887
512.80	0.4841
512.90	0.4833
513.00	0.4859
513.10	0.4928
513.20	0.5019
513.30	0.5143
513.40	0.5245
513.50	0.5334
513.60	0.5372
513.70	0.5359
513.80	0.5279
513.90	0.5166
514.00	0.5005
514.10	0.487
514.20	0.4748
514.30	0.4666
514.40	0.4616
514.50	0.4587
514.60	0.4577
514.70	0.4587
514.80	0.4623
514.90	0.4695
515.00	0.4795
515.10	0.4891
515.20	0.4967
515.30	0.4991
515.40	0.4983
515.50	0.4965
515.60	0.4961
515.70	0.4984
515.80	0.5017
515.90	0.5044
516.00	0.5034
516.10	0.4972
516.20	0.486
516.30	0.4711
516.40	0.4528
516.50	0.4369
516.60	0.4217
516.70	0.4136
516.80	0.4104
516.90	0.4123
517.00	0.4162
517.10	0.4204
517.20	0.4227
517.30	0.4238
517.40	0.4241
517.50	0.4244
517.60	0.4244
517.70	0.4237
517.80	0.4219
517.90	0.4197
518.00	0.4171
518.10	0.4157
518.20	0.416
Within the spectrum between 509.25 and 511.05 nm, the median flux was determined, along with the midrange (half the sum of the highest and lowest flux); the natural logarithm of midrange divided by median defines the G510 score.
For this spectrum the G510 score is 0.015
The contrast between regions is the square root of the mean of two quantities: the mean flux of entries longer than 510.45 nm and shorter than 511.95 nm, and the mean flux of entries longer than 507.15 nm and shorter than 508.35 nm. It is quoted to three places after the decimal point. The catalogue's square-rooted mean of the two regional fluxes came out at 0.715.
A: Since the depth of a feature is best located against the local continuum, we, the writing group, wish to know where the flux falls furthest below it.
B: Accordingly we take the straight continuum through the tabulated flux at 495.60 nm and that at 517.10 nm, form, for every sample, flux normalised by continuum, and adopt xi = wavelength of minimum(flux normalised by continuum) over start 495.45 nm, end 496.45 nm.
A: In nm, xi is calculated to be 496.40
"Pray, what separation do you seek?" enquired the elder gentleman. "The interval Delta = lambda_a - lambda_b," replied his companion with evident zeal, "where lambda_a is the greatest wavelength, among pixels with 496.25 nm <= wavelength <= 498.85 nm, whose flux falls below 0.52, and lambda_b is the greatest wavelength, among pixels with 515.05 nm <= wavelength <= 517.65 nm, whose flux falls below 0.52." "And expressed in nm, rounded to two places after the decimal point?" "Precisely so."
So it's -18.80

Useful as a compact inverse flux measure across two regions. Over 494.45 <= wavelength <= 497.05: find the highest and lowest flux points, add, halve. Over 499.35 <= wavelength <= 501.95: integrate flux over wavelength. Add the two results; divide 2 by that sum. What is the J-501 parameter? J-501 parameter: 0.76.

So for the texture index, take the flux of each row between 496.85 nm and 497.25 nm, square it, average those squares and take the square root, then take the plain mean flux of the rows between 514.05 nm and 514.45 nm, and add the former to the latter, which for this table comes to 1.014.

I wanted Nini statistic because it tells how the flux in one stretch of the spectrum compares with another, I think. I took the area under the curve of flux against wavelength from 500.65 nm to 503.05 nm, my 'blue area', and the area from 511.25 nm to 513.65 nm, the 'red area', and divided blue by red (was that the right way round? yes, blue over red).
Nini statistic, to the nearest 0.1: 1.3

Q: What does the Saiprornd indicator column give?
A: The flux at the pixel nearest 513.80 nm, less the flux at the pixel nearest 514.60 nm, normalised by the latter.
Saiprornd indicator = 0.15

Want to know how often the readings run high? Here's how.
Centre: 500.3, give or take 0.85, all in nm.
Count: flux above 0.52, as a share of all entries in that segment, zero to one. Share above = 1.0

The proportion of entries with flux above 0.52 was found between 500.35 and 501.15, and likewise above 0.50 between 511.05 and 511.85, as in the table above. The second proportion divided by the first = 1.00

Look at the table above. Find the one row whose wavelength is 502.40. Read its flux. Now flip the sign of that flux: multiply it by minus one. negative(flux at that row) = -0.513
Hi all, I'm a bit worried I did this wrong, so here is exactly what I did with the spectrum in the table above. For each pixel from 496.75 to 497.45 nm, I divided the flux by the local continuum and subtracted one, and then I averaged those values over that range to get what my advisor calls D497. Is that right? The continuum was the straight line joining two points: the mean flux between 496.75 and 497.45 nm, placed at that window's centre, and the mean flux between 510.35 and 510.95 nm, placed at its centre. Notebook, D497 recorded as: 0.000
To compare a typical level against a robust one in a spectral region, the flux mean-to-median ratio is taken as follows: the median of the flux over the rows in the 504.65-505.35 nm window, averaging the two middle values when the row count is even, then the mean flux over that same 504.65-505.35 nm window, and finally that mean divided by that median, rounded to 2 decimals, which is 0.99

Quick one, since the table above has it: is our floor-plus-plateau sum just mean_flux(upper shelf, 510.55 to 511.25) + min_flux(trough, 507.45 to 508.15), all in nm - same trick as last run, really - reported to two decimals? 1.00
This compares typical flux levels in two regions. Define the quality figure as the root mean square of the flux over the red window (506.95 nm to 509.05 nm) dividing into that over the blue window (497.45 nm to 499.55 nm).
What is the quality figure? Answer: 1.03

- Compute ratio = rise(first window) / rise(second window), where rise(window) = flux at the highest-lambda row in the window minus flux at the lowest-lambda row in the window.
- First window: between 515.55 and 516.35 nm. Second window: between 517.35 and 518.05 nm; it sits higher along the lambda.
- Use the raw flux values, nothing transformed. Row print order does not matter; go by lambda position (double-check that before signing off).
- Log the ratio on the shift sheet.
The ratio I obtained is 3.6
